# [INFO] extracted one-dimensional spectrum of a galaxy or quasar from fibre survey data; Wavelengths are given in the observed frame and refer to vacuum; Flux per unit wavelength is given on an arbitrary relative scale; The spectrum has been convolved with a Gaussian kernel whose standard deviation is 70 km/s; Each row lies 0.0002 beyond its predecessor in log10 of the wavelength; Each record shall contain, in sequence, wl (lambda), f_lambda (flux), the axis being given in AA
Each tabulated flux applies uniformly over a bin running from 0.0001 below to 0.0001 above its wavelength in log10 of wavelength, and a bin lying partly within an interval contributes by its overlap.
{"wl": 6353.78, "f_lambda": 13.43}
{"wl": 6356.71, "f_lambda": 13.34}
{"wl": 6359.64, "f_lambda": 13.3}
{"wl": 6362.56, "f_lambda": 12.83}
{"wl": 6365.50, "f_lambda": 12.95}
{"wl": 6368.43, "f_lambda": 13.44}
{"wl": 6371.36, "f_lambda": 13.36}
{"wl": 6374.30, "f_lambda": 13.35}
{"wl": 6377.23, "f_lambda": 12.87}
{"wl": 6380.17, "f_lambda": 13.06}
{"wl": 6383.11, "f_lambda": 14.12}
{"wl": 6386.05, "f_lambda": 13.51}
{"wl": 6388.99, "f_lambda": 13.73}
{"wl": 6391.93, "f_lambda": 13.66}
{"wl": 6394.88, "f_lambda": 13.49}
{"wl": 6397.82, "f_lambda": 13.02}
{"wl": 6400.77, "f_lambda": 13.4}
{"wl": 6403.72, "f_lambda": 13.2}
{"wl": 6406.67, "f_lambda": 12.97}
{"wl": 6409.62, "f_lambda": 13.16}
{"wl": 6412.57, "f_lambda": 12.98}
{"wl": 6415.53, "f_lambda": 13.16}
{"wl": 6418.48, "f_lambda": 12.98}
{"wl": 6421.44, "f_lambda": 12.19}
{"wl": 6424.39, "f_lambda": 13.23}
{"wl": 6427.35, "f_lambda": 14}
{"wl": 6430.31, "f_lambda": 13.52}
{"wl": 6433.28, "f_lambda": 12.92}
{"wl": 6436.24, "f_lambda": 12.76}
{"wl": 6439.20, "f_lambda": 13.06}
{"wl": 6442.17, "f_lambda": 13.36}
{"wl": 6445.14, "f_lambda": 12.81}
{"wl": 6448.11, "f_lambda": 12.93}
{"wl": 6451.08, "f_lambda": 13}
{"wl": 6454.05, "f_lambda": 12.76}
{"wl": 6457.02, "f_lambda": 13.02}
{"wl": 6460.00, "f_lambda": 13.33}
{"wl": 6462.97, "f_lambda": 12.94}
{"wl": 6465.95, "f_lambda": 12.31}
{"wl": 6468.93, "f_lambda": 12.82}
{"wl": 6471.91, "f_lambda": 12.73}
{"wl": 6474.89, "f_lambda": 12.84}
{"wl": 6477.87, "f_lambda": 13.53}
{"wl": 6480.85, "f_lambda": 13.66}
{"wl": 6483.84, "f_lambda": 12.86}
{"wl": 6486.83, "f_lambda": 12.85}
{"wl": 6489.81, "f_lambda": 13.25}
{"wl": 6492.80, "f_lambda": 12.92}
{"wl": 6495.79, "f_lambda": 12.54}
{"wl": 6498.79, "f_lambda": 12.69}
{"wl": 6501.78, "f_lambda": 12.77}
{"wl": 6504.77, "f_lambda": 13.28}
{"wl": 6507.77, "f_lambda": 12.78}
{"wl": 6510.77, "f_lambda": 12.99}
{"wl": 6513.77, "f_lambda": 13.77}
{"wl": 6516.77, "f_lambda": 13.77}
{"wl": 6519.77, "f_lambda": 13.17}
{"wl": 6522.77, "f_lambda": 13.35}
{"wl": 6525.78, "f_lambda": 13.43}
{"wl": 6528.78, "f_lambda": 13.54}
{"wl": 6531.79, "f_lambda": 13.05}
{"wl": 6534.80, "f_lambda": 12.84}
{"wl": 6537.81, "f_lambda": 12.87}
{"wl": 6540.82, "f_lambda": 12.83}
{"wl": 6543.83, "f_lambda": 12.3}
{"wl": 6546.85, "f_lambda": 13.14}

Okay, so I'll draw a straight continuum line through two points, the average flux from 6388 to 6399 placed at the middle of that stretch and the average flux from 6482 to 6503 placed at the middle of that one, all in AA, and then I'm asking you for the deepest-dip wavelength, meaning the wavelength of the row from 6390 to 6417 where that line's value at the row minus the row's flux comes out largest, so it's 6397.82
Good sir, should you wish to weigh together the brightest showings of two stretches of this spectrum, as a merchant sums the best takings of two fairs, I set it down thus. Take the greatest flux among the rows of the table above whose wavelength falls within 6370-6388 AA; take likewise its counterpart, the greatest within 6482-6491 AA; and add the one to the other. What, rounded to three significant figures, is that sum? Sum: 27.4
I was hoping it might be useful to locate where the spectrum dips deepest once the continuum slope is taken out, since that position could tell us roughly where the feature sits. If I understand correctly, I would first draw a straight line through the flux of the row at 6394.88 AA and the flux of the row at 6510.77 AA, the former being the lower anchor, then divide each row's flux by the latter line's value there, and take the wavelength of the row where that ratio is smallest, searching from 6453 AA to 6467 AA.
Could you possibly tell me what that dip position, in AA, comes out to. 6465.95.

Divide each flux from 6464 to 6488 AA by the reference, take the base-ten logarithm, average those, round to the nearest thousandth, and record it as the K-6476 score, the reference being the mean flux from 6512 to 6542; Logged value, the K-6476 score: -0.011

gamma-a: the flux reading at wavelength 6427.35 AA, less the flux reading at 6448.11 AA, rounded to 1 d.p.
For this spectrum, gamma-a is 1.1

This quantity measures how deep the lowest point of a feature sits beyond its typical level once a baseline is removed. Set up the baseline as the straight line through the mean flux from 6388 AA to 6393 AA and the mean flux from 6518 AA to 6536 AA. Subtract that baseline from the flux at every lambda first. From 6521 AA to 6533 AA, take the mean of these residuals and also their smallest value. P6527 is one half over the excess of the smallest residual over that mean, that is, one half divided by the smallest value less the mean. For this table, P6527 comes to -1.8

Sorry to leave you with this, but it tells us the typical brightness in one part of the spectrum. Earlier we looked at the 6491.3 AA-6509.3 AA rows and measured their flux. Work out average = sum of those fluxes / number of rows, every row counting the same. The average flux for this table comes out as 12.8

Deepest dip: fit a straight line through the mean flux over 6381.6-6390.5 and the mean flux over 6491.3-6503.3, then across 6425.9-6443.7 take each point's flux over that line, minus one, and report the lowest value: -0.041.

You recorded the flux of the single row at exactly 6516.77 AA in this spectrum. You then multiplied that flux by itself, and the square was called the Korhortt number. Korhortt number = 190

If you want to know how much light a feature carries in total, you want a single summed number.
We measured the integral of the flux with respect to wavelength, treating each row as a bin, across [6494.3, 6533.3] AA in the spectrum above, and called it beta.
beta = 513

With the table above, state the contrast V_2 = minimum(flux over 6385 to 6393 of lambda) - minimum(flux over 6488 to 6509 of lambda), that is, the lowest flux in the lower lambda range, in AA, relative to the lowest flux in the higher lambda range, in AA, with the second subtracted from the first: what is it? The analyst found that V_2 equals 1.0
